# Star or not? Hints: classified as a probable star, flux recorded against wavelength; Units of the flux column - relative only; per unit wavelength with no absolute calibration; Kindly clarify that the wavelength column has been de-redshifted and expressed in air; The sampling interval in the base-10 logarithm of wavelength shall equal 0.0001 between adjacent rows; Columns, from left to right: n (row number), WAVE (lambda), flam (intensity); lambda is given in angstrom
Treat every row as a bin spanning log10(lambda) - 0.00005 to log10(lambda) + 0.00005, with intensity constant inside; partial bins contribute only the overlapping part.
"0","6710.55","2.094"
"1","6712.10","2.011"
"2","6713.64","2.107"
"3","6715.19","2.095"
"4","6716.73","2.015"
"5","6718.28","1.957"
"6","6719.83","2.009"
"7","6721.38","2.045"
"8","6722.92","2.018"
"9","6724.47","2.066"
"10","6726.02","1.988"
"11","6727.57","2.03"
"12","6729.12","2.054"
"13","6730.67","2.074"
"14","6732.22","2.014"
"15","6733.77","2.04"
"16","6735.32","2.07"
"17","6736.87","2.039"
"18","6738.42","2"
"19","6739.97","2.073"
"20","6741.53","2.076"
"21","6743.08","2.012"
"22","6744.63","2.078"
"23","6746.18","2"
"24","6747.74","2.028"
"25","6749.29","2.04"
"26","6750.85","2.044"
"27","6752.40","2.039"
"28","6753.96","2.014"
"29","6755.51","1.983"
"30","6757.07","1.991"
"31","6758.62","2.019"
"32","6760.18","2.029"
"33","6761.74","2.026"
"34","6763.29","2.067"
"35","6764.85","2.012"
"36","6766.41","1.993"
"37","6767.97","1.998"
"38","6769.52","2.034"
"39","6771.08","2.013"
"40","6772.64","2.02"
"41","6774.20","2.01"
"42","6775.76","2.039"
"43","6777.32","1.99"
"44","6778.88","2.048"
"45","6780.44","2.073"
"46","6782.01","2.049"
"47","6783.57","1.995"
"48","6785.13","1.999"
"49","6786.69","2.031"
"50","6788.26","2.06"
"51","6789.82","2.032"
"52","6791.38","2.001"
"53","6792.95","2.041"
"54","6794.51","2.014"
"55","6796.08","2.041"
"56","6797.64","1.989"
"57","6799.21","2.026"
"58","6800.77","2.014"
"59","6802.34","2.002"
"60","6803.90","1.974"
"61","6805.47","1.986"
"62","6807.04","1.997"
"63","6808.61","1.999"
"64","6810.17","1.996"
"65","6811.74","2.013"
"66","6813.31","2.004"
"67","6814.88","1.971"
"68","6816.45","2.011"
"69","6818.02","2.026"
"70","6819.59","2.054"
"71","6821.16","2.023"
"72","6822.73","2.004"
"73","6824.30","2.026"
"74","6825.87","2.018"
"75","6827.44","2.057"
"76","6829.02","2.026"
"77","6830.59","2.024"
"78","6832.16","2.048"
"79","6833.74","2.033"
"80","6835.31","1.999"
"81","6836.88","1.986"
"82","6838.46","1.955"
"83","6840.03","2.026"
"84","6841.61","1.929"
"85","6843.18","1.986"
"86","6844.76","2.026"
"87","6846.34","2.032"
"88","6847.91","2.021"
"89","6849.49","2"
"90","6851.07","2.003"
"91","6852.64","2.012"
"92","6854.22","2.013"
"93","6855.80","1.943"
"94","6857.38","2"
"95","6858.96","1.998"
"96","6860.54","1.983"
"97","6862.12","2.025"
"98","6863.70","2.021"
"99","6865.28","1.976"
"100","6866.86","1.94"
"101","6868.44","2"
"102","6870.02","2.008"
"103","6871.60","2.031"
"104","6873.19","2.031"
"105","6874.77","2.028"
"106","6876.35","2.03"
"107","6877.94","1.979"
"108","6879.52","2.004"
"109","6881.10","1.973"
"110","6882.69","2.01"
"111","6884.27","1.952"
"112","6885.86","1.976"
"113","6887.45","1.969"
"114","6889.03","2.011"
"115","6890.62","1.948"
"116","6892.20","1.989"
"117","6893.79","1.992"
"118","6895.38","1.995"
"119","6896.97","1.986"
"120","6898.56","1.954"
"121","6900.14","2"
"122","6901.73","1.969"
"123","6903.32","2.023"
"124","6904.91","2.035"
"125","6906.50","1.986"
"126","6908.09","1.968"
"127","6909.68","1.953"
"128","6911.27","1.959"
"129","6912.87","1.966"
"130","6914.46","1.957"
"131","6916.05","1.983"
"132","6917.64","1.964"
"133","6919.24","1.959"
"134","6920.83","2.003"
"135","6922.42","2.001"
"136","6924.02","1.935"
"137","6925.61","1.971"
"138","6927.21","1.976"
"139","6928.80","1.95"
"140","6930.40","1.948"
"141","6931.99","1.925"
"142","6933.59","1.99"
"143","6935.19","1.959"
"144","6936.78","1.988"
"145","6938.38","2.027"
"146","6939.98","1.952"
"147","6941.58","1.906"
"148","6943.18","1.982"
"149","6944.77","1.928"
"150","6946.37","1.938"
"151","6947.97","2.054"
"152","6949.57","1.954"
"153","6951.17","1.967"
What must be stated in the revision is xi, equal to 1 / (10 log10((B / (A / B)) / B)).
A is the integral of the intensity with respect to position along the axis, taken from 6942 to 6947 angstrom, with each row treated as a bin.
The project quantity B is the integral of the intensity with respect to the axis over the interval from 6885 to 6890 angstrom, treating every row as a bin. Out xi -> 14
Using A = 9.7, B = 9.9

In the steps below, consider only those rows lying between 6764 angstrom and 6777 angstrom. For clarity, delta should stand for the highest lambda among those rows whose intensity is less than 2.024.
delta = 6774.20 angstrom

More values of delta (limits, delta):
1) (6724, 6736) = 6732.22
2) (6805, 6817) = 6816.45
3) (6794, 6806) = 6805.47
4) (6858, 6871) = 6870.02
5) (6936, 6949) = 6946.37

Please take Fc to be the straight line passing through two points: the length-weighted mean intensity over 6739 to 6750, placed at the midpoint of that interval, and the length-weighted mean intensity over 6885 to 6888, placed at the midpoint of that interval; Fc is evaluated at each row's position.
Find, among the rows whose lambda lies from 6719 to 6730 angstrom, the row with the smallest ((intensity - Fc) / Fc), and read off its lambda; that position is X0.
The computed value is 6726.02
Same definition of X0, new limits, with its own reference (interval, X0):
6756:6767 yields 6757.07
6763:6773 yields 6766.41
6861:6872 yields 6866.86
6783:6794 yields 6783.57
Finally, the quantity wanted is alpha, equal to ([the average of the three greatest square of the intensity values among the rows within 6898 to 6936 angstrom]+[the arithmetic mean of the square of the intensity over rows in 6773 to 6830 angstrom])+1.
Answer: 9.15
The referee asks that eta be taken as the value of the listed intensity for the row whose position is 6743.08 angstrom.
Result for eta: 2.012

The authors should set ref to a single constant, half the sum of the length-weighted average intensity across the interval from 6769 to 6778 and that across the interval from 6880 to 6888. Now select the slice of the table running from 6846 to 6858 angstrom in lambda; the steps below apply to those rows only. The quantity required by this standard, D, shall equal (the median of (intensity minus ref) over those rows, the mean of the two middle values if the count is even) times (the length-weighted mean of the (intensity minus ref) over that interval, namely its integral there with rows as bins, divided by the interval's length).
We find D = 0.0001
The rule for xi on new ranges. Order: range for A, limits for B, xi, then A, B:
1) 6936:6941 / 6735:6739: -1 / 9.9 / 8.1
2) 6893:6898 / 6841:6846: -510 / 9.9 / 9.9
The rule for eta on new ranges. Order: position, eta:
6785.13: 1.999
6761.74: 2.026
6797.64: 1.989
